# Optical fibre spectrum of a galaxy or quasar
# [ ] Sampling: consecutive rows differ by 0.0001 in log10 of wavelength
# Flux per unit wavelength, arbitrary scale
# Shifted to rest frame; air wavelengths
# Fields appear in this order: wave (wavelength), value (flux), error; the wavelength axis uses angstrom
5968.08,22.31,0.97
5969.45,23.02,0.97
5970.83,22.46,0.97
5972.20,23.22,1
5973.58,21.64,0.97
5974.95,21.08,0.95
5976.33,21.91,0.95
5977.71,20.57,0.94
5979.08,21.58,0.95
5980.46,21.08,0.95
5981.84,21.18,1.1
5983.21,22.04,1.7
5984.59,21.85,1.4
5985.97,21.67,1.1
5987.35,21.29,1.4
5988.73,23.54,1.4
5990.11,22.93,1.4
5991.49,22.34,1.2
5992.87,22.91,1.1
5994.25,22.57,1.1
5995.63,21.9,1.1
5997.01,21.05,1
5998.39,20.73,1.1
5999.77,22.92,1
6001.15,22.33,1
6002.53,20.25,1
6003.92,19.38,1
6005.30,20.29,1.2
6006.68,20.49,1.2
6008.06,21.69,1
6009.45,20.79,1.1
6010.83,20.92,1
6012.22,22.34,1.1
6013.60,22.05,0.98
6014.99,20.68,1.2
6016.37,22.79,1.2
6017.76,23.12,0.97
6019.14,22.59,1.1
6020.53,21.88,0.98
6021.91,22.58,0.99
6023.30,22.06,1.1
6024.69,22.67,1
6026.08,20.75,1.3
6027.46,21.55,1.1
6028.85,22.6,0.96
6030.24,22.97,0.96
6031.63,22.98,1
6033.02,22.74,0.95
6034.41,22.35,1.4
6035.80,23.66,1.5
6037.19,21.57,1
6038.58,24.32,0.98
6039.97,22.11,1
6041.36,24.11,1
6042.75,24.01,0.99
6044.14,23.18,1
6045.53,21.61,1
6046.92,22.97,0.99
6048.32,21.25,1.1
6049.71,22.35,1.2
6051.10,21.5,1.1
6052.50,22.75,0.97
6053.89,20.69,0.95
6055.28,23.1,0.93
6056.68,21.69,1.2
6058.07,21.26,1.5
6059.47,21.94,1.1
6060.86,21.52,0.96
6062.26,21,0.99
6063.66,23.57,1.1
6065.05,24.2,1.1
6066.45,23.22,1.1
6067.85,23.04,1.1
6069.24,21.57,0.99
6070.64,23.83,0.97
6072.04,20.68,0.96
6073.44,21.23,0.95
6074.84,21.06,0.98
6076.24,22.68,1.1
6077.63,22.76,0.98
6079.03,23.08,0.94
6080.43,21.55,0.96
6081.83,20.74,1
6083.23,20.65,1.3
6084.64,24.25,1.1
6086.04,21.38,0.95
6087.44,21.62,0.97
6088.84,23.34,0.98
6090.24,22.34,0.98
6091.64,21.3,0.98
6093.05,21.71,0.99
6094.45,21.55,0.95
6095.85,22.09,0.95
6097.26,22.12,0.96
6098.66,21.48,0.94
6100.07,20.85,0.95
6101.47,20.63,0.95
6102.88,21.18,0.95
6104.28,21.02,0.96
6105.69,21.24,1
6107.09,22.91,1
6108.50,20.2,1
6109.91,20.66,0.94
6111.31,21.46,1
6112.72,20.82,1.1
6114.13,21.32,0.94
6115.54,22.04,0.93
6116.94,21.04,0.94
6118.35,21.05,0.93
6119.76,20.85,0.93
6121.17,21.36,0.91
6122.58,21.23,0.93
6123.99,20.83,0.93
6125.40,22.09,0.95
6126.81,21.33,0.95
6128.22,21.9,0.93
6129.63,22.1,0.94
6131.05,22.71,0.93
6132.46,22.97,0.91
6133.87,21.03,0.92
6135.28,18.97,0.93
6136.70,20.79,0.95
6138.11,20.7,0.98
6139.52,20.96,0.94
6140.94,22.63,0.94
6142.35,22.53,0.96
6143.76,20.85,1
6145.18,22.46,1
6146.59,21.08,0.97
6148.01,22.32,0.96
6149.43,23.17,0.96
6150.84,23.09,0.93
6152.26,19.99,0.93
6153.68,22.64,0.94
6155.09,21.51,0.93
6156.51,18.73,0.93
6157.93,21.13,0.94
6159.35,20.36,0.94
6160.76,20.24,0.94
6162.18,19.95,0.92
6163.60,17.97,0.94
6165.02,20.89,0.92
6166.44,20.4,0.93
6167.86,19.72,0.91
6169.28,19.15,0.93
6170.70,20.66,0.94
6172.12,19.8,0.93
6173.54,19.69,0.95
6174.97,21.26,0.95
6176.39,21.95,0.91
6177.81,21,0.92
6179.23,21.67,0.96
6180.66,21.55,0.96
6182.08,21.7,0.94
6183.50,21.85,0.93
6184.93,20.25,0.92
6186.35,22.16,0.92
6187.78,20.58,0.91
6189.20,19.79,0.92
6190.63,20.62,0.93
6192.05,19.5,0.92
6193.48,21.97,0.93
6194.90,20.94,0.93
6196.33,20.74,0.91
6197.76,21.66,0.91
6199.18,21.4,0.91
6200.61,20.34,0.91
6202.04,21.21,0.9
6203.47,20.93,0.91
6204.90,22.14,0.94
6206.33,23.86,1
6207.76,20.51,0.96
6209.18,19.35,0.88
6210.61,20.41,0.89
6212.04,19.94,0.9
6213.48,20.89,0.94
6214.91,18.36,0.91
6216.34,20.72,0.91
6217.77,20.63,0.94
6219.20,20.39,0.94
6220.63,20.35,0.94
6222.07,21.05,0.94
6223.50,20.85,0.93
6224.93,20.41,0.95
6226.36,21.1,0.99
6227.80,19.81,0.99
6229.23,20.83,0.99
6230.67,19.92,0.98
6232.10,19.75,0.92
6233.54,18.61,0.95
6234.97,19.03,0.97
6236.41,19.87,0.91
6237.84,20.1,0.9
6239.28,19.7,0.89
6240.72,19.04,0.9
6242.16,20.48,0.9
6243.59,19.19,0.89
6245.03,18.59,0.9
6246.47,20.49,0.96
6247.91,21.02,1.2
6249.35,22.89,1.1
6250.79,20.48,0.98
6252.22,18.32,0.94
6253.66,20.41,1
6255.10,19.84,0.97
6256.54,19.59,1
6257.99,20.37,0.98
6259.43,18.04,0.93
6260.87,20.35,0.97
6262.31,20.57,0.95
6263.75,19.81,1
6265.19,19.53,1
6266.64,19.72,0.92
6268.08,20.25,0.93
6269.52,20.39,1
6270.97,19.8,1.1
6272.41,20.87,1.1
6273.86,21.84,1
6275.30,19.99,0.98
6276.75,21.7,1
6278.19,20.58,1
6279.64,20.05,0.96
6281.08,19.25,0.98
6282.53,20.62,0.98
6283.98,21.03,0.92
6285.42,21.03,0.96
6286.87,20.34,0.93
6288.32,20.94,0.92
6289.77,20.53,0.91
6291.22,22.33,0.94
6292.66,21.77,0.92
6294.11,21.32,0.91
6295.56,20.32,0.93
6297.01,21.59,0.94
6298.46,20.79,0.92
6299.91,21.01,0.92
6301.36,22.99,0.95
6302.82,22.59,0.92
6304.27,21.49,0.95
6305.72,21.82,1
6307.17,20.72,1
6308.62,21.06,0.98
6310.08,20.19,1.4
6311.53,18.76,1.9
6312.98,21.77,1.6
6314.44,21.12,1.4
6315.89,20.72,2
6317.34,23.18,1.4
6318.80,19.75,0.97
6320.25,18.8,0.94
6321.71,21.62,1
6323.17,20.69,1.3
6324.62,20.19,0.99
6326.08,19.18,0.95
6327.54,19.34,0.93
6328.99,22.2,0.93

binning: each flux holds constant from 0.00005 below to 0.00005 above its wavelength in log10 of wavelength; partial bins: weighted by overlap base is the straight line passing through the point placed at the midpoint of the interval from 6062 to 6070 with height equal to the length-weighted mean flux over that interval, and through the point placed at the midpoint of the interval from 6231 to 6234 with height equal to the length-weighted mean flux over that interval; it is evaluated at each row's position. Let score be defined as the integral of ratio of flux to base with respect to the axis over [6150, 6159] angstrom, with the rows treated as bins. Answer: 9.1 angstrom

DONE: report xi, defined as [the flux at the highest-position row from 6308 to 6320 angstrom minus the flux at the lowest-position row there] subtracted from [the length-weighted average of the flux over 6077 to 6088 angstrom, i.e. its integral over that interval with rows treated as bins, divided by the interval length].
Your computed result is 23.3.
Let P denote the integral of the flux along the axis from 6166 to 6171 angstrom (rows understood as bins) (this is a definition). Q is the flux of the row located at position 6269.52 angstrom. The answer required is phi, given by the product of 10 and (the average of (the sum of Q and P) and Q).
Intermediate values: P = 100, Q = 20.39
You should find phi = 702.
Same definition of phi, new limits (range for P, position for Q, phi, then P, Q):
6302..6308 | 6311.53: 837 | 130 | 18.76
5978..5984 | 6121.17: 857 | 129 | 21.36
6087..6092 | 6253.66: 761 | 111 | 20.41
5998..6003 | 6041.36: 783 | 108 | 24.11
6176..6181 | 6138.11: 745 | 108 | 20.7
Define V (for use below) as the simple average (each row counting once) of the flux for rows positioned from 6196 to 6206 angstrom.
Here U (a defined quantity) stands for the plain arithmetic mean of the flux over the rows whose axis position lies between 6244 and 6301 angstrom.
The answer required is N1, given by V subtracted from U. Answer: -0.7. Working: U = 20.5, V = 21.2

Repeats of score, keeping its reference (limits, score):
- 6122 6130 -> 8.0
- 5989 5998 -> 8.2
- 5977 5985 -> 6.9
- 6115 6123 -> 7.8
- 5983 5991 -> 7.2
